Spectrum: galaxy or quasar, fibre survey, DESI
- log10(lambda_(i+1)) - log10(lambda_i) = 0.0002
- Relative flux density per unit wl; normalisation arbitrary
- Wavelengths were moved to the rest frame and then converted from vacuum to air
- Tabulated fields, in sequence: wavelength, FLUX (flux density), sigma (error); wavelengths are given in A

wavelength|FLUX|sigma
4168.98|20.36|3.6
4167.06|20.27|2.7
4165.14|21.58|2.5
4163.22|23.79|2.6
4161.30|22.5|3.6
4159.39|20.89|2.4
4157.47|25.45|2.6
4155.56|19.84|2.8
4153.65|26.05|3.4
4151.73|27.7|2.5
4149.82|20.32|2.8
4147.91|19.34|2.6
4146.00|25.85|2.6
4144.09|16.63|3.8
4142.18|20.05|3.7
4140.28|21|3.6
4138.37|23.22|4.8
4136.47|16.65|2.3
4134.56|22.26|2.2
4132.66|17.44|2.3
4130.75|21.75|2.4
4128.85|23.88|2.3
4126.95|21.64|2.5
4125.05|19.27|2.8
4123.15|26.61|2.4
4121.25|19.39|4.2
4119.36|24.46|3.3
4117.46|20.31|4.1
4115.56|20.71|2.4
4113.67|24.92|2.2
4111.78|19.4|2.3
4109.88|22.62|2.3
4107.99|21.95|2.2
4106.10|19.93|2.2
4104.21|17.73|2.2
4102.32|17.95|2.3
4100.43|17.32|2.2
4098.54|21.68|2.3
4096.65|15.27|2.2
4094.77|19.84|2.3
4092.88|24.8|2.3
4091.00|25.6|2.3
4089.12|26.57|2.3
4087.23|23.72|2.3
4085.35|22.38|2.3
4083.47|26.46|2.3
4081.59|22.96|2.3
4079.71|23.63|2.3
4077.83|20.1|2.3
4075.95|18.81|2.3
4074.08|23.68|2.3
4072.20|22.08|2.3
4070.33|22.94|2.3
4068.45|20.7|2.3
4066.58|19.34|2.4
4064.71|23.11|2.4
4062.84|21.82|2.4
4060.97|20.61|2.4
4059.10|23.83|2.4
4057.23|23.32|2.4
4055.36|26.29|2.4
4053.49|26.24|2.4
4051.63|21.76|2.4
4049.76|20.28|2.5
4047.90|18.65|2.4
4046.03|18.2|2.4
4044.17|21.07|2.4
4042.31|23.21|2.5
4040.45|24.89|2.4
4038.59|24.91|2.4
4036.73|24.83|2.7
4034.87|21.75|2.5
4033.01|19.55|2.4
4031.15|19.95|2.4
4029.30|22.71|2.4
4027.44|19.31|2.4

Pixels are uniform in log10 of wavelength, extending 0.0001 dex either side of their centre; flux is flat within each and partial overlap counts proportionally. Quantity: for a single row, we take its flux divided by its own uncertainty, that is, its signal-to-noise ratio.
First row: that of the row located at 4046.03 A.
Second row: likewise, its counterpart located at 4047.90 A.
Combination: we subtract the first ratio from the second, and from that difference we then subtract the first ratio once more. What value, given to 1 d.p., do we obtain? -7.4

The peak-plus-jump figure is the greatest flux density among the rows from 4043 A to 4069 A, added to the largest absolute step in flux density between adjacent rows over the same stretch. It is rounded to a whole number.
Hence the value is 31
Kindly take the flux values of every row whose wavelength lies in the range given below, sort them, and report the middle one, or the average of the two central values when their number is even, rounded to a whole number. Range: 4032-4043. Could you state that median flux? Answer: 24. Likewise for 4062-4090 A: 23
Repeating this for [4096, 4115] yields 20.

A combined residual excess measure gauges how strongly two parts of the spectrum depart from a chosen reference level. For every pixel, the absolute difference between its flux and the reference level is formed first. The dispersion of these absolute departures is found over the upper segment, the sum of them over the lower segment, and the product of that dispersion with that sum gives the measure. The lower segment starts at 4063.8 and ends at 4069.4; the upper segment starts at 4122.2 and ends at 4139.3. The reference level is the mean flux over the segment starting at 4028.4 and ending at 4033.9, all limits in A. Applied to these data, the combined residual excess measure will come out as 6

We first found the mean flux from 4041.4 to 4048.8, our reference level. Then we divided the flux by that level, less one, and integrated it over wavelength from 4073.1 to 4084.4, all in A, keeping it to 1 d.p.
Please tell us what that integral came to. 1.3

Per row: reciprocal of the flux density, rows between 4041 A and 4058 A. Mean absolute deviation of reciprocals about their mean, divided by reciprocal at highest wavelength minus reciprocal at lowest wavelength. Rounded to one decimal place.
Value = -23.6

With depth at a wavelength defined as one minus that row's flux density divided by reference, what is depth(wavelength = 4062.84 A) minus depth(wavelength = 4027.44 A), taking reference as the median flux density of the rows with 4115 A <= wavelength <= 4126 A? -0.12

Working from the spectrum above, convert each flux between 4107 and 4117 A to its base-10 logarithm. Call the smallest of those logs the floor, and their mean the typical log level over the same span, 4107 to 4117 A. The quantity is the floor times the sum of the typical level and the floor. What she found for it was 3.38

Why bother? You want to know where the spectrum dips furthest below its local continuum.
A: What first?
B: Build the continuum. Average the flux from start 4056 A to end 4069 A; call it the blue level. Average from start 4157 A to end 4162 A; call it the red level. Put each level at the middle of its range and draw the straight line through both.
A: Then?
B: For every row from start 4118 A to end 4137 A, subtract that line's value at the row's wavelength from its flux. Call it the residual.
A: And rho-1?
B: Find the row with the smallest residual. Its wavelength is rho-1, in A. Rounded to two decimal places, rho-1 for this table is 4136.47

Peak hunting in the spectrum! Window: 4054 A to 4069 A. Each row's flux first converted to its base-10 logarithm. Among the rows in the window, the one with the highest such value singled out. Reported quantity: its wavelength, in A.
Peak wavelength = 4055.36 A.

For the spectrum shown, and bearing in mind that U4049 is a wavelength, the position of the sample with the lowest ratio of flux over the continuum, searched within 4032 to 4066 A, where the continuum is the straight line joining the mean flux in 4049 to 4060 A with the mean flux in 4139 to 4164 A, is 4046.03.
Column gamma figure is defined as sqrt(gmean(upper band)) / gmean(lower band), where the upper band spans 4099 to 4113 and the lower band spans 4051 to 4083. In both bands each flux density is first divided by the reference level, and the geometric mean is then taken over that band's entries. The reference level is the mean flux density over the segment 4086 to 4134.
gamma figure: 0.91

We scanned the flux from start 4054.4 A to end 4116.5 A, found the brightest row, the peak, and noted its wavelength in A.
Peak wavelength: 4089.12 A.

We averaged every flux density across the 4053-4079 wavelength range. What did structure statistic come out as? 22.3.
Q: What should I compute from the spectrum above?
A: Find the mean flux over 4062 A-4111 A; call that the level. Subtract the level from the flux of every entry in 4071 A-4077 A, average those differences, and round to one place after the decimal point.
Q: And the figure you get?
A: -0.1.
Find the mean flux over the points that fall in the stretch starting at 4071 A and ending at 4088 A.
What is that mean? 22.6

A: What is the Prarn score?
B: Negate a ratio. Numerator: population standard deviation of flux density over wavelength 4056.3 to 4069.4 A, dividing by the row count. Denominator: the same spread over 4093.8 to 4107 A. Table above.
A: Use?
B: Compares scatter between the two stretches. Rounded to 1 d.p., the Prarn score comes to -0.8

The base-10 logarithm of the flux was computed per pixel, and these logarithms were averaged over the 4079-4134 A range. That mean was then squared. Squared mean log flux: 1.78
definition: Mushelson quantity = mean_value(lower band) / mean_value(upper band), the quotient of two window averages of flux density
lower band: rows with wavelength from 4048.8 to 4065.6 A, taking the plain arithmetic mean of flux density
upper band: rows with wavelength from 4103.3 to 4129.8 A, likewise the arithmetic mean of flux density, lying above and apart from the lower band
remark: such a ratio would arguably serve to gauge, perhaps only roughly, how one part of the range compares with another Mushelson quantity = 1.06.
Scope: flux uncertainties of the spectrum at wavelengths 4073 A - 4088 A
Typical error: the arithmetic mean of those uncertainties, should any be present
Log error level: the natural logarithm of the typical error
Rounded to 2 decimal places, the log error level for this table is 0.83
